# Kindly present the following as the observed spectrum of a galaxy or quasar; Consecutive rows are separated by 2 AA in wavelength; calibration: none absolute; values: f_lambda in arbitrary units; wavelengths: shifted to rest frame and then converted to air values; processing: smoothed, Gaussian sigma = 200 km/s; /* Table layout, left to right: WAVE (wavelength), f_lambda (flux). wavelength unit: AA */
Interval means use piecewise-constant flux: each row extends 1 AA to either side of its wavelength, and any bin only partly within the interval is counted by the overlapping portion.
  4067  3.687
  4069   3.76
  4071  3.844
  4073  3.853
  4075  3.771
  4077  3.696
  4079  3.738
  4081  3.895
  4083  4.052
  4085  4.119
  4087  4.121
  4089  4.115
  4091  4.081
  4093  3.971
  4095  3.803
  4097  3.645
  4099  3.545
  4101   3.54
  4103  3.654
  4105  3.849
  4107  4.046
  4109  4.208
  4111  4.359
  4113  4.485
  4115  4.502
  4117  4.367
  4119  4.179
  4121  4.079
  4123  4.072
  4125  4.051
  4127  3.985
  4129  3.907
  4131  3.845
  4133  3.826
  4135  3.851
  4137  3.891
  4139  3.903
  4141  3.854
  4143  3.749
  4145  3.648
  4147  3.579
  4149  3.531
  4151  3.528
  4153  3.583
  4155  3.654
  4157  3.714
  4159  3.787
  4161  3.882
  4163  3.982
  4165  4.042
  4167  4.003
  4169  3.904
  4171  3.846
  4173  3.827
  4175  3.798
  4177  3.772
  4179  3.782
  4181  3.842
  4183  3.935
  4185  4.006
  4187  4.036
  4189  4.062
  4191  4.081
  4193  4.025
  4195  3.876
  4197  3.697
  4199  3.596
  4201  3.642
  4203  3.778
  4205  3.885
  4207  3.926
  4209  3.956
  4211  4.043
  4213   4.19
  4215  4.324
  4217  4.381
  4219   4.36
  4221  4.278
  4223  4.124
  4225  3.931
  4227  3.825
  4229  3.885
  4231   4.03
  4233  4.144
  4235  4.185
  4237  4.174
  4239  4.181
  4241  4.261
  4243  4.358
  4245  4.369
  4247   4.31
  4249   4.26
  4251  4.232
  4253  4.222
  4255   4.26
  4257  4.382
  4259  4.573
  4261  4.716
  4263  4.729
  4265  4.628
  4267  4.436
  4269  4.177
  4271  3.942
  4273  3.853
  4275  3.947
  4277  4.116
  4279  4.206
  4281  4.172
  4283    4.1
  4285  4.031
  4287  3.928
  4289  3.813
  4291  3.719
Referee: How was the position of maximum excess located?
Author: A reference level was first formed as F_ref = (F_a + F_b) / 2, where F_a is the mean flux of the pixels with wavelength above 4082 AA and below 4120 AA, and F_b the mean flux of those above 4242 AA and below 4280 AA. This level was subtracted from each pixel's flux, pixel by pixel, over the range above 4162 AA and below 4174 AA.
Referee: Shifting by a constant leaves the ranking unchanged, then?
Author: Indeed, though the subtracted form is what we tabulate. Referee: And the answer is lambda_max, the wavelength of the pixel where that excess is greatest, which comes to 4165 AA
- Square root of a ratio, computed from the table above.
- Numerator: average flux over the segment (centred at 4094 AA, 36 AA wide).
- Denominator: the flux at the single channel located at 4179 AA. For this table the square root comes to 1.02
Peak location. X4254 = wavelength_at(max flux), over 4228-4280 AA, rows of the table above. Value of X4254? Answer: 4263 AA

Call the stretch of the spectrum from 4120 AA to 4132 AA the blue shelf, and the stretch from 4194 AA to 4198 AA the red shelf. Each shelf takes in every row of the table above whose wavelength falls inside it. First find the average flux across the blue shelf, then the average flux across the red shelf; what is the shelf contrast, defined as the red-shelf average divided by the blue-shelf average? 0.95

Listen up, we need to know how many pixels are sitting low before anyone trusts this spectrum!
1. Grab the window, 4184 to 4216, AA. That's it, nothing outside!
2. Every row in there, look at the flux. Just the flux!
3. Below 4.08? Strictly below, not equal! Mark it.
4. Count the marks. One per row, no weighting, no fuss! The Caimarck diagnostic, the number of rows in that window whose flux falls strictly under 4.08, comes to 13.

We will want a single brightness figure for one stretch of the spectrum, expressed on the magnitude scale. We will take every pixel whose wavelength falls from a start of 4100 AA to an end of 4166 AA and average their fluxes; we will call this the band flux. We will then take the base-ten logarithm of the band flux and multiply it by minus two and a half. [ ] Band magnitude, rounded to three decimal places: -1.481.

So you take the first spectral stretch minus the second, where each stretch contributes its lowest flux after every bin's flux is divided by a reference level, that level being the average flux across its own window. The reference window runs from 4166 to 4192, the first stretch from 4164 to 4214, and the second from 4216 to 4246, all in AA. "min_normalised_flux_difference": -0.058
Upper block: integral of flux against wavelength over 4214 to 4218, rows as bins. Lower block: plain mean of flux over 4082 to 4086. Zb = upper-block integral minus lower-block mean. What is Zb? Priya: 13.3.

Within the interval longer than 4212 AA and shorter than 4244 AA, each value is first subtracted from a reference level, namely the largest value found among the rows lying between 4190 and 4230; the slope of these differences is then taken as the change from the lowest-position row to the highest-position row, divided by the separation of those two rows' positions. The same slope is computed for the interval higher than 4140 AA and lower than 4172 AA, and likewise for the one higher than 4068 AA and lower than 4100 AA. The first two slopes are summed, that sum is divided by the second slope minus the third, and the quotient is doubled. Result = 1.5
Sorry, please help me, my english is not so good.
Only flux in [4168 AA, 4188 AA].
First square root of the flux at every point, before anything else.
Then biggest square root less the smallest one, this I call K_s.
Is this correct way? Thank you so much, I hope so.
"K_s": 0.07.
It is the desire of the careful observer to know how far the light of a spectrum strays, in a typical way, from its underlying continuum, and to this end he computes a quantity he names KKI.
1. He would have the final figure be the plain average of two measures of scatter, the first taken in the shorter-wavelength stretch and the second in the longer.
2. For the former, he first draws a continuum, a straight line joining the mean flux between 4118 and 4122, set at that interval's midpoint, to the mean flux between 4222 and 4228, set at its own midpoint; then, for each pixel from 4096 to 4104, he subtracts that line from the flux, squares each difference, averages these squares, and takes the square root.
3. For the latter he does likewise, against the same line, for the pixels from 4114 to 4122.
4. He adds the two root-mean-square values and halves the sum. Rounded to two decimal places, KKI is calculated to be 0.39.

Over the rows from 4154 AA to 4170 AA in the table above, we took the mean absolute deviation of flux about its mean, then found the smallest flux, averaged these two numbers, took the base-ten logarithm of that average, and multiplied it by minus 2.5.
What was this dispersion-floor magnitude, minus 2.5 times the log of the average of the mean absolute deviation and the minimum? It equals -0.688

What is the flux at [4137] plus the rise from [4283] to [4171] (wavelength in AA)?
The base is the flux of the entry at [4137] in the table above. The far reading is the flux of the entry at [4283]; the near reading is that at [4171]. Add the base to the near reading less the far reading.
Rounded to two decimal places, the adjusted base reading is 3.64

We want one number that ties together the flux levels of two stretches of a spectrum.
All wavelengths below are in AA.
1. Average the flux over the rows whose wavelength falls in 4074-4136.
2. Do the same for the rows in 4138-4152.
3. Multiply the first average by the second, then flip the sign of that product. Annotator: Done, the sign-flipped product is -14.7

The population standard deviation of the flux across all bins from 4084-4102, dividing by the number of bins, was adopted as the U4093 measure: 0.238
